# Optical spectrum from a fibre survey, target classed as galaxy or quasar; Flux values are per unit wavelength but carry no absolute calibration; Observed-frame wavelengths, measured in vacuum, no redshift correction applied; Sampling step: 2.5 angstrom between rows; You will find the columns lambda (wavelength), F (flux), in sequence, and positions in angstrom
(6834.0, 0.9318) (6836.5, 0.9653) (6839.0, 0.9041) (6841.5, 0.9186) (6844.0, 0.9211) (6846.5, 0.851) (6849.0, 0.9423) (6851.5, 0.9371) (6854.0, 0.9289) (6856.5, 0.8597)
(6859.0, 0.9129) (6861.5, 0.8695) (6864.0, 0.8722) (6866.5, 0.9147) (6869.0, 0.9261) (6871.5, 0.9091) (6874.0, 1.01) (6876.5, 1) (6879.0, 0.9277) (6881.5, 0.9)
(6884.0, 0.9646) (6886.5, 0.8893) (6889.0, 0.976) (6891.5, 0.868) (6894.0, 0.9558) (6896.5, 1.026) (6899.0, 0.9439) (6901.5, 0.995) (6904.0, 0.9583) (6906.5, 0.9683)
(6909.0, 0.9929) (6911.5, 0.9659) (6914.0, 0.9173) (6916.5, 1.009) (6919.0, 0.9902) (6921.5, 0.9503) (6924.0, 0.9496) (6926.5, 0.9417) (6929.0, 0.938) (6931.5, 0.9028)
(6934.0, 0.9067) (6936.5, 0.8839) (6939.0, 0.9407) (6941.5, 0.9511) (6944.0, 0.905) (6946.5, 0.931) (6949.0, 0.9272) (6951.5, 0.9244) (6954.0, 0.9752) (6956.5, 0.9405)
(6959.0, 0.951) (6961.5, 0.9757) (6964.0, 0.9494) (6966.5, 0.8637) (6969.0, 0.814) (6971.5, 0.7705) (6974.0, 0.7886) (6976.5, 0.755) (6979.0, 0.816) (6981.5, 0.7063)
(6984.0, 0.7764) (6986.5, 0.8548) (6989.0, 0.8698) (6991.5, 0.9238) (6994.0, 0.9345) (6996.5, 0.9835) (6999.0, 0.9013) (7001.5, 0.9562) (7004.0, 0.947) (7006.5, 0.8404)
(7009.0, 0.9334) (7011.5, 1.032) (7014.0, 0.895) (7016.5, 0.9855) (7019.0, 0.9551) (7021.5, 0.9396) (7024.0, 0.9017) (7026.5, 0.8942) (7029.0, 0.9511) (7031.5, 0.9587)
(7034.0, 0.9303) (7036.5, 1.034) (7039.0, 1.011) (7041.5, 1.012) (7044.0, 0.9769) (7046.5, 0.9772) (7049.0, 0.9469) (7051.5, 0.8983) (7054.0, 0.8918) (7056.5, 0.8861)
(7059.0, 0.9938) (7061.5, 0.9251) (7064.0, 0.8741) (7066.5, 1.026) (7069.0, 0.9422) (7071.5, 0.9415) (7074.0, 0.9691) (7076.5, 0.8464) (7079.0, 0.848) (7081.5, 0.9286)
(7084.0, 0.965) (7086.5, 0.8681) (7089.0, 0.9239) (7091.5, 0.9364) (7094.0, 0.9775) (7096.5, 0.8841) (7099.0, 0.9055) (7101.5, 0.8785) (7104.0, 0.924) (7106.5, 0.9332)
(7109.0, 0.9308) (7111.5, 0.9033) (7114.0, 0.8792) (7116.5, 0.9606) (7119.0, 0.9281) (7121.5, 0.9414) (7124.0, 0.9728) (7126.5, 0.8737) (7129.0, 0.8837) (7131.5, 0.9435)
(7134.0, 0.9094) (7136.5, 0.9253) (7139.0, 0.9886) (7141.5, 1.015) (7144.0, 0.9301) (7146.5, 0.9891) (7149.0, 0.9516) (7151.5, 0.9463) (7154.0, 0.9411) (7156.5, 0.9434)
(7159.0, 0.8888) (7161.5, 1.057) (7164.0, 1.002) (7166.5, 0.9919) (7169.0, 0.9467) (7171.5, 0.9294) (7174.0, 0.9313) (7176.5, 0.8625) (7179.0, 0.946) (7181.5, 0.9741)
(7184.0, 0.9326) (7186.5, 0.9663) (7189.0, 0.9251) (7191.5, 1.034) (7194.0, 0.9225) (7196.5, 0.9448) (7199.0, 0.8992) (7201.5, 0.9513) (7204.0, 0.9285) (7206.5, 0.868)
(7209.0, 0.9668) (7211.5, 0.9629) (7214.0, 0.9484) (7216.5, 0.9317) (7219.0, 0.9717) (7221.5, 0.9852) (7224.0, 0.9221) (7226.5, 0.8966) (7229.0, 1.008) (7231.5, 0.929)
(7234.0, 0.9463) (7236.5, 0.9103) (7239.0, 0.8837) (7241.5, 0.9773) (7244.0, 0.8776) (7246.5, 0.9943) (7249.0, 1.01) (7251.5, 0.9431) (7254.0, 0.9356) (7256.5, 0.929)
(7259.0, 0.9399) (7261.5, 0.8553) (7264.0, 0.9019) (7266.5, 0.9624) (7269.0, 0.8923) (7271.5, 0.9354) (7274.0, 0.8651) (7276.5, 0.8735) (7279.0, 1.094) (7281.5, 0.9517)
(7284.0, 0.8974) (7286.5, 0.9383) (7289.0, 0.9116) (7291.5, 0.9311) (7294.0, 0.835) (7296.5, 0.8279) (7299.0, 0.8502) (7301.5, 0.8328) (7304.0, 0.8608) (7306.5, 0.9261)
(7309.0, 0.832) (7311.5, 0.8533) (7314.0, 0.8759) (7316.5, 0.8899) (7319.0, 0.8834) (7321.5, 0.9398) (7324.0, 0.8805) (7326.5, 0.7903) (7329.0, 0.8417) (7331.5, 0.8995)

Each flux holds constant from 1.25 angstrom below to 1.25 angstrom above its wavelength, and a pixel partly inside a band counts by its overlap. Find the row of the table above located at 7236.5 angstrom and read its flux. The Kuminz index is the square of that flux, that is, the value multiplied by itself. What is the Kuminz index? 0.829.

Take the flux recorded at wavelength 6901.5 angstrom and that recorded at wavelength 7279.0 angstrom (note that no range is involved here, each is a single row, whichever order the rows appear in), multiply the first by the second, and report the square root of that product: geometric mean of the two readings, 1.04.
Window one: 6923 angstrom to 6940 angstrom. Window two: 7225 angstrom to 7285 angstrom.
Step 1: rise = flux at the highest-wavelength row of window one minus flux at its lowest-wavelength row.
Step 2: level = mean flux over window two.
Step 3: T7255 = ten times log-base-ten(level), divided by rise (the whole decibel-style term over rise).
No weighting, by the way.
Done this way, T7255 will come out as 33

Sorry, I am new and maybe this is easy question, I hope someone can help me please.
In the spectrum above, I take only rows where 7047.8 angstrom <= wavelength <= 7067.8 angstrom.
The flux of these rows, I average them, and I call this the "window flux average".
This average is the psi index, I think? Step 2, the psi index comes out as 0.930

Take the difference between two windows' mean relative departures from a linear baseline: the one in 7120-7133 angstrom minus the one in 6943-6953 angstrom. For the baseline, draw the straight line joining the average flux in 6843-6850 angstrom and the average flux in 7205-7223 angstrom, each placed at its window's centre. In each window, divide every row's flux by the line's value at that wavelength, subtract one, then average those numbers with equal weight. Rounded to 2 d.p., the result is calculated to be -0.02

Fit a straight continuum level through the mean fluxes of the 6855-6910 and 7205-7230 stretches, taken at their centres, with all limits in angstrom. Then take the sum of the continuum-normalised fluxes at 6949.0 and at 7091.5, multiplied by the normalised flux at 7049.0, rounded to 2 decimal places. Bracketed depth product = 1.99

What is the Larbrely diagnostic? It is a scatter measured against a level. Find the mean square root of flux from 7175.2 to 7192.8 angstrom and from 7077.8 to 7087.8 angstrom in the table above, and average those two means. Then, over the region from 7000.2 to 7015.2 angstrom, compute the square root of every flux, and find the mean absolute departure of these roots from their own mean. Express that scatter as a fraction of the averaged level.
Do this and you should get 0.024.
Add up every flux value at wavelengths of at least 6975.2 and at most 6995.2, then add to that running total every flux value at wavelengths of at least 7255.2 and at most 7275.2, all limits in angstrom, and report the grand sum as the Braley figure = 13.9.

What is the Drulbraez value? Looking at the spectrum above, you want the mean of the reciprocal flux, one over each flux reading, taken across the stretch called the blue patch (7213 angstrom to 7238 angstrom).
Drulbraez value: 1.06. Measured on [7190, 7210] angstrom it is 1.07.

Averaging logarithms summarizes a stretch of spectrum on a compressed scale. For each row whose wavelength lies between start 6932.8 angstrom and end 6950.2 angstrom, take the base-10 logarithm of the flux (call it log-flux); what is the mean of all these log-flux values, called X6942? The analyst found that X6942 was -0.036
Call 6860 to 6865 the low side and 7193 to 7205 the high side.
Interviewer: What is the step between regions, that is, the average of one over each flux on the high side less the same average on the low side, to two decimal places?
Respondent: -0.07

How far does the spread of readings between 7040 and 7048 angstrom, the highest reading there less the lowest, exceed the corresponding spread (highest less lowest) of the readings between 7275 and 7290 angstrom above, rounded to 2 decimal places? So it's -0.19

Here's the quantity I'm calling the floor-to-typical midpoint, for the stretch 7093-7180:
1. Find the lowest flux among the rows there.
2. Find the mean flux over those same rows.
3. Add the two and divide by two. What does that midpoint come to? 0.900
